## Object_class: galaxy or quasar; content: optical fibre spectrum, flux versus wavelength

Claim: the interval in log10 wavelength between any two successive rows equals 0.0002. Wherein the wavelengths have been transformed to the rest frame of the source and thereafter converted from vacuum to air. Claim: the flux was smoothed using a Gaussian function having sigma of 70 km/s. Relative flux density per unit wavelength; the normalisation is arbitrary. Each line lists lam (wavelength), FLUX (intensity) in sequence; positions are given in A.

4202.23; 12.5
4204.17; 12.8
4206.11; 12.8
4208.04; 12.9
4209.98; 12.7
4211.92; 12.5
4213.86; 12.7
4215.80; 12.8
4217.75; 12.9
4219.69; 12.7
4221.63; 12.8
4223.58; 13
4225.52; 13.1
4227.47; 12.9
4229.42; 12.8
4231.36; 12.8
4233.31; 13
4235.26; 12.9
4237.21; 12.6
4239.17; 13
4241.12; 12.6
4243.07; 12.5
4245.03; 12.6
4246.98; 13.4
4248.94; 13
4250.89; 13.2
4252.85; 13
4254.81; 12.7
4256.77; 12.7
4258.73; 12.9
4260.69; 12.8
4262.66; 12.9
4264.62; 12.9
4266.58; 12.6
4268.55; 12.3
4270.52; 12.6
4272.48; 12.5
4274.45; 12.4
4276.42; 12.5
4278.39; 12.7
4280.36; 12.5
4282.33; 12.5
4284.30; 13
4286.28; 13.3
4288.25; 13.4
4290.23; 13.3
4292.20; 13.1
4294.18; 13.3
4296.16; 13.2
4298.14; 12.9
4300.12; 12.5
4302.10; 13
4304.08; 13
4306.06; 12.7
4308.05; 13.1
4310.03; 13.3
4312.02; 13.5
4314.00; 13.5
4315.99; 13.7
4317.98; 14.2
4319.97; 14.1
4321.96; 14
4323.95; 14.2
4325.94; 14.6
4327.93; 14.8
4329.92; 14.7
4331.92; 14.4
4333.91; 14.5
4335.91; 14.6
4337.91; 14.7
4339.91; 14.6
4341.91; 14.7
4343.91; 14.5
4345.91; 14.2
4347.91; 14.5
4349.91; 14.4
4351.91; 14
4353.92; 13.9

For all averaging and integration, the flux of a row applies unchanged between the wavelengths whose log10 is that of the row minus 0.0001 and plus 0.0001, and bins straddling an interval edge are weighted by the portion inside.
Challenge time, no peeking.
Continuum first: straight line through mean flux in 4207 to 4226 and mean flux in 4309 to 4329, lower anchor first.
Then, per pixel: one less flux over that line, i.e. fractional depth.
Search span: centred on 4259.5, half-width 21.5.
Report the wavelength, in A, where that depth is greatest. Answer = 4268.55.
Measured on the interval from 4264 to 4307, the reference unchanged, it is 4300.12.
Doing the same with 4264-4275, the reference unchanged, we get 4268.55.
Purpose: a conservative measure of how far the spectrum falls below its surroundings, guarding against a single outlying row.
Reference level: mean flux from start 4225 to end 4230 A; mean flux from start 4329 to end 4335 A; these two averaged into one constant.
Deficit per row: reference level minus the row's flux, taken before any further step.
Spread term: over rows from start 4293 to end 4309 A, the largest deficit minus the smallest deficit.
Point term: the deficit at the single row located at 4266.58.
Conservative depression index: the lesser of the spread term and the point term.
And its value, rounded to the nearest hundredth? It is 0.80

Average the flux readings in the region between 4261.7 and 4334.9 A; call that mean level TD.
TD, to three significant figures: 13.3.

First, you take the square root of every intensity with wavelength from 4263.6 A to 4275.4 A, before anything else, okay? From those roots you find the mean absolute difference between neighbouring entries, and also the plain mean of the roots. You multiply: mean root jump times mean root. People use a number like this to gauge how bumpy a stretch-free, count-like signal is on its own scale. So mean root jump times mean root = 0.11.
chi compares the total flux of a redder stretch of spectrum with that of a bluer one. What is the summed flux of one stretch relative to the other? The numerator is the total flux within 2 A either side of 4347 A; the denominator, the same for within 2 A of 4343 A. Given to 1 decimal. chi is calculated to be 1.0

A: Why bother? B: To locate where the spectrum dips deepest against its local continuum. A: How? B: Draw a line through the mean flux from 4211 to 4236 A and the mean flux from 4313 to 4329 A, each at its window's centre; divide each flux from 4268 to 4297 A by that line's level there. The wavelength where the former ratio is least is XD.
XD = 4268.55 A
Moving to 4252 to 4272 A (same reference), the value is 4268.55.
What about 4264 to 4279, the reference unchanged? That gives 4268.55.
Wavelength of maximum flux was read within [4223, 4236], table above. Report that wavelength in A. 4225.52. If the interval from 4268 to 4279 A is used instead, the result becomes 4278.39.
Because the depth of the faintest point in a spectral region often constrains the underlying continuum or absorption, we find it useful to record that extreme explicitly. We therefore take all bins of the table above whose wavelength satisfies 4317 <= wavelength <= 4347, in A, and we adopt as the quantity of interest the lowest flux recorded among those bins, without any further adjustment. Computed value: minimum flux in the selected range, 14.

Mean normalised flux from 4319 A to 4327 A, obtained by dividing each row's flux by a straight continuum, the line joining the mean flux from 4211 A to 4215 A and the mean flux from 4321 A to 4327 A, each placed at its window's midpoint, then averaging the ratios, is 0.998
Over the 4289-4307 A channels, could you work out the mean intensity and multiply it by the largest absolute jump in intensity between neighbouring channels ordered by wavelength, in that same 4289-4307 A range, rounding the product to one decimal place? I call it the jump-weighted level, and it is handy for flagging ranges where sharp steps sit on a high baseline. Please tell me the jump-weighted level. 6.5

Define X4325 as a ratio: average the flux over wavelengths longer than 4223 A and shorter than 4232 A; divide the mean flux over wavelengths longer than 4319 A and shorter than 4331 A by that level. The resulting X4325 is 1.11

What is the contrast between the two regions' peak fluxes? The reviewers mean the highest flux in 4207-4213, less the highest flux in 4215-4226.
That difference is -0.2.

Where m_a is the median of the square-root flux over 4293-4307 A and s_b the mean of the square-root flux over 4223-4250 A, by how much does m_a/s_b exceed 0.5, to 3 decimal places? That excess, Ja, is 0.505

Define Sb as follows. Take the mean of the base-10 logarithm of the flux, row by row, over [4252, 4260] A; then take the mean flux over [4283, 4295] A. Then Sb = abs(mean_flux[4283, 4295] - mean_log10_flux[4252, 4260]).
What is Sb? 12.1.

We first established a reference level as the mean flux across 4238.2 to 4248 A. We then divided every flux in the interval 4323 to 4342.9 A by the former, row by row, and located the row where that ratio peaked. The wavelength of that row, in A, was 4327.93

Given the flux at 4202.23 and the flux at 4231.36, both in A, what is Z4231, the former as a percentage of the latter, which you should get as 98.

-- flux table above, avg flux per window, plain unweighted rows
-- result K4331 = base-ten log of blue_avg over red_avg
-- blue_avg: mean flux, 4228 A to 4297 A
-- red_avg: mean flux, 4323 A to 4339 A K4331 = -0.055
